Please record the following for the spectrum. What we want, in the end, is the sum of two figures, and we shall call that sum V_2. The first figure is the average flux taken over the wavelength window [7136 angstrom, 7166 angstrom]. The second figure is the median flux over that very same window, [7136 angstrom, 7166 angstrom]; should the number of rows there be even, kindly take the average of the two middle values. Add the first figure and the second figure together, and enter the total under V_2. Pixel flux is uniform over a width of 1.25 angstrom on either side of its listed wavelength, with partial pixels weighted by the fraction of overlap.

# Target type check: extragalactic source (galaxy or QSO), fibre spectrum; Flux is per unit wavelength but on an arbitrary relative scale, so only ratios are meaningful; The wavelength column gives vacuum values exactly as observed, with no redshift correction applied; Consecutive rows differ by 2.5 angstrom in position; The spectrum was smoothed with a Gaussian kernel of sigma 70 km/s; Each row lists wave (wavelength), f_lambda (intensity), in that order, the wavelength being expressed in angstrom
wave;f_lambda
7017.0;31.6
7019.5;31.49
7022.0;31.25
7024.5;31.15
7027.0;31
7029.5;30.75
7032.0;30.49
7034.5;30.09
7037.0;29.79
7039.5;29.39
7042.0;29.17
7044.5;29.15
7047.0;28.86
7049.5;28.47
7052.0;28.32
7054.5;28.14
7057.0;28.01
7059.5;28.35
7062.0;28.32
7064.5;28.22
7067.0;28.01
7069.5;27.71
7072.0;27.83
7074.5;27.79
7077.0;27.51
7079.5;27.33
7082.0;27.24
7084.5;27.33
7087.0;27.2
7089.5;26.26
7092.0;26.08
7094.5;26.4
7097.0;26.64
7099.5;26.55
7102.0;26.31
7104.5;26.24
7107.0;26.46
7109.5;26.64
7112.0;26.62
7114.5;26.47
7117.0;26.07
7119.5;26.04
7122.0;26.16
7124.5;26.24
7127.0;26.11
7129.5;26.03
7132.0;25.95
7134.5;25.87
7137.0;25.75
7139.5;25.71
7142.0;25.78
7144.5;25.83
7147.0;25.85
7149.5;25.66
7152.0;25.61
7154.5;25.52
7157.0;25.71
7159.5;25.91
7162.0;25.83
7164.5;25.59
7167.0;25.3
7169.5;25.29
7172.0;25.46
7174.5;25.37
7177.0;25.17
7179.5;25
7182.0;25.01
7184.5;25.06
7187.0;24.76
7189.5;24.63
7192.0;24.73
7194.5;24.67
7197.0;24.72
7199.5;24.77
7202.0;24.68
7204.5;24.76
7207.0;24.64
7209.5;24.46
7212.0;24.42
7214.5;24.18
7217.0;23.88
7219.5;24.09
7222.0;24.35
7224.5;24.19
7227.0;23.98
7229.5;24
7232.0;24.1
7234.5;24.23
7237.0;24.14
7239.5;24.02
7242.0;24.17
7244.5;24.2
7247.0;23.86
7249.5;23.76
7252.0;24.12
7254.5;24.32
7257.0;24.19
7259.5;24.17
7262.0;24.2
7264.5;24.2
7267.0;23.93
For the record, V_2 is 51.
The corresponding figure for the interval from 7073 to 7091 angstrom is 55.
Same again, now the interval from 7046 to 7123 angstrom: 54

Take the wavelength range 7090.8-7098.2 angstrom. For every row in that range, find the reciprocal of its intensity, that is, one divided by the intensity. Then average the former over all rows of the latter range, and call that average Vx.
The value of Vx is 0.038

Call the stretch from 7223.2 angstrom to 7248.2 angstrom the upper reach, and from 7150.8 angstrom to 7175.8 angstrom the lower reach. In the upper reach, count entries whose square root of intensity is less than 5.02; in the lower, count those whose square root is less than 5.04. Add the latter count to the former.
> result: 13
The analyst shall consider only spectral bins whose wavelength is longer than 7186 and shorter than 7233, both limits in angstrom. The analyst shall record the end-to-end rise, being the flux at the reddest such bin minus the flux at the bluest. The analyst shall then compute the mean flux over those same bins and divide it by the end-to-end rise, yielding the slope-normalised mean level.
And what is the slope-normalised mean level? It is -37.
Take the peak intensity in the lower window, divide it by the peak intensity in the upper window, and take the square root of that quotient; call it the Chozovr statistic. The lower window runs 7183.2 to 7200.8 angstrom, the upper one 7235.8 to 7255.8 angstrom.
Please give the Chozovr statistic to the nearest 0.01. 1.02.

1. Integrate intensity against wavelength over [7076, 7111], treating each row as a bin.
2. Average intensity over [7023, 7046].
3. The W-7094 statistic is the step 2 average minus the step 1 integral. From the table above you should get -905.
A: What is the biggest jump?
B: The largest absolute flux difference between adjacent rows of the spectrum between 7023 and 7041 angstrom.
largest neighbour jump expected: 0.40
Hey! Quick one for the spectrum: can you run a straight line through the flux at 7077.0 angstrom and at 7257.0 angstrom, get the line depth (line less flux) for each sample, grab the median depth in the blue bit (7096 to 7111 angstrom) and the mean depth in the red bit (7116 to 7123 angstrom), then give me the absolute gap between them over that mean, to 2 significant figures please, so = 0.18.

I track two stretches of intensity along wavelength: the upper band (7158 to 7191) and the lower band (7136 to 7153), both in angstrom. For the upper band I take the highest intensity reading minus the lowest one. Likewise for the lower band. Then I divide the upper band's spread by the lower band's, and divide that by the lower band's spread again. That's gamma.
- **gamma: 22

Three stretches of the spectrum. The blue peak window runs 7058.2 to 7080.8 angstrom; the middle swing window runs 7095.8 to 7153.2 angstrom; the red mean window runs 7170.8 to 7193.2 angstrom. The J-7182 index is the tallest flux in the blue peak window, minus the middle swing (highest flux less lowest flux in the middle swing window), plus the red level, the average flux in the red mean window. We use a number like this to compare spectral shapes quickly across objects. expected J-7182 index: 52.3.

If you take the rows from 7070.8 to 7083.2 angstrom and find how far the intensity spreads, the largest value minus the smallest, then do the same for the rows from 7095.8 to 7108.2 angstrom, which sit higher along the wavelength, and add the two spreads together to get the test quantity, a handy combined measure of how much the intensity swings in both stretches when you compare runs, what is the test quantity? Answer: 1.0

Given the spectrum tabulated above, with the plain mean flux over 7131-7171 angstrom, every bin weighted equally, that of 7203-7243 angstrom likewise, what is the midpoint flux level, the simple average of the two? 25.0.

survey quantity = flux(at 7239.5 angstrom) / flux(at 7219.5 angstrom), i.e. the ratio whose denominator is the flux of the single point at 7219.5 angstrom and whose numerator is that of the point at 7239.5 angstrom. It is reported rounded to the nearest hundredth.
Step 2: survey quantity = 1.00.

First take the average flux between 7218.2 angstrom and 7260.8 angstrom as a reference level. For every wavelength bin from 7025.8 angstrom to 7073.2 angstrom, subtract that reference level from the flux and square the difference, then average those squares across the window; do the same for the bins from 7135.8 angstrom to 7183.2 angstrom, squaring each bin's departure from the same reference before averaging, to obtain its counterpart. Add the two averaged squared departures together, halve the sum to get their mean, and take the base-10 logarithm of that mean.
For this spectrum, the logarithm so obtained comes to 1.1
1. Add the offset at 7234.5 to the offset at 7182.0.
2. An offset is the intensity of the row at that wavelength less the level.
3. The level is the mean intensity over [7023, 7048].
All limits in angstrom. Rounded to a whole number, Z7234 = -11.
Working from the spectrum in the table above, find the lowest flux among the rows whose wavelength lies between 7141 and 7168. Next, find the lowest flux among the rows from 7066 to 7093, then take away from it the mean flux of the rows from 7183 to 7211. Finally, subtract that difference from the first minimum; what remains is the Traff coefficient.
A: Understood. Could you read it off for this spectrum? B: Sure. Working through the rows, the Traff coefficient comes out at 23.9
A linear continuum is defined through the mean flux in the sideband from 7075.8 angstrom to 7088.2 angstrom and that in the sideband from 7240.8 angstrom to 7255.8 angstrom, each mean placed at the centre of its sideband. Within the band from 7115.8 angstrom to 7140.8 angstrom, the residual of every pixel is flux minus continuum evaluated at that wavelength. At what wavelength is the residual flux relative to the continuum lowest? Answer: 7117.0 angstrom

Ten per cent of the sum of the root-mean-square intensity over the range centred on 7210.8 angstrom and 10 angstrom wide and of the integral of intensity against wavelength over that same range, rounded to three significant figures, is 26.9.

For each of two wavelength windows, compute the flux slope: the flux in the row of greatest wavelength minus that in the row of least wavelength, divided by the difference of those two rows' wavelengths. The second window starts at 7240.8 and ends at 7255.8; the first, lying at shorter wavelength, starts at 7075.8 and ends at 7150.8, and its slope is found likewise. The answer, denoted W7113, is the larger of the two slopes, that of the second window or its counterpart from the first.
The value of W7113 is 0.012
